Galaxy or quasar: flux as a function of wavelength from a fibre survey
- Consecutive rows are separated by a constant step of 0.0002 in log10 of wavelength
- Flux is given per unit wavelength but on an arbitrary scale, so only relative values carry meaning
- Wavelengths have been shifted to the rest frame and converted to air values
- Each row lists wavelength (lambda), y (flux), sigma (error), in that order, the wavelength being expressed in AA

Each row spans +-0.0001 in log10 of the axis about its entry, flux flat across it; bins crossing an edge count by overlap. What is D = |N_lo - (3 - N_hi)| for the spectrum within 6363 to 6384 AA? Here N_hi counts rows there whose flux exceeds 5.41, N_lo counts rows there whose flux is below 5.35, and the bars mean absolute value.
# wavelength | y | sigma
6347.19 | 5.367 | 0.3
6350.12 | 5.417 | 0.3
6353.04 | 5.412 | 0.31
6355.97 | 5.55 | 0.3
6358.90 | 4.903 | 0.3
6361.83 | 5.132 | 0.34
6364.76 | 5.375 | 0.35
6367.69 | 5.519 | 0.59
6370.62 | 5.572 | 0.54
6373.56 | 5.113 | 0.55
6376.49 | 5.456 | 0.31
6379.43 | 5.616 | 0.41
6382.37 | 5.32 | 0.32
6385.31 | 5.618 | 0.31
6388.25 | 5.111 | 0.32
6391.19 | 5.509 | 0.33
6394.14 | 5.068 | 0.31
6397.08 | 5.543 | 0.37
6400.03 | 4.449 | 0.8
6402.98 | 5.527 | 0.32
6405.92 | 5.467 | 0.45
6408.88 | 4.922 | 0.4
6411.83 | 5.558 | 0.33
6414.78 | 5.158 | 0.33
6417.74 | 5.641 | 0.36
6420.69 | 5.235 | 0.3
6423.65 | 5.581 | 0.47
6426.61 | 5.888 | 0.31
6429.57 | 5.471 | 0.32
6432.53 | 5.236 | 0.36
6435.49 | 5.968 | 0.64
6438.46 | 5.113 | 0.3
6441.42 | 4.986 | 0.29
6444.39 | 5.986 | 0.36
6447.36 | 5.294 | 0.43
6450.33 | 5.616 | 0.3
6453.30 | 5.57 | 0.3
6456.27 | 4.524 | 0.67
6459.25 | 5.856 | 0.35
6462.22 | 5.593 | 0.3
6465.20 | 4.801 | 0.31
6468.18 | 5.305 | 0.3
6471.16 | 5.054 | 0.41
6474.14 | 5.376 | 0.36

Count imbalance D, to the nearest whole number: 3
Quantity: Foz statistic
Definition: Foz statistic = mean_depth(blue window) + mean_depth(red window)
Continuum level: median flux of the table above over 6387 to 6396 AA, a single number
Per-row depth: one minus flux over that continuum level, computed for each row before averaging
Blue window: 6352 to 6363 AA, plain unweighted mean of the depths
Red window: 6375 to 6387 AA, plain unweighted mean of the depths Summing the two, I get -0.10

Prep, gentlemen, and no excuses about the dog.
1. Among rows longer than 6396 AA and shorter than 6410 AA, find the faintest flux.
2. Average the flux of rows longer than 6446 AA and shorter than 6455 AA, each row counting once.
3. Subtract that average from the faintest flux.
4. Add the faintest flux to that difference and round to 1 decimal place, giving 3.4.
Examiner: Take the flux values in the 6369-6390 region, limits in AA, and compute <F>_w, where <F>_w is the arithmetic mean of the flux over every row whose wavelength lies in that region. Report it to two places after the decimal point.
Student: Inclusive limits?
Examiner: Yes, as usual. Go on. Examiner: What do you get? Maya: 5.40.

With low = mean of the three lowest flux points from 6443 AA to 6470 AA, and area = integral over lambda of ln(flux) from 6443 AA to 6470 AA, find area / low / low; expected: 1.9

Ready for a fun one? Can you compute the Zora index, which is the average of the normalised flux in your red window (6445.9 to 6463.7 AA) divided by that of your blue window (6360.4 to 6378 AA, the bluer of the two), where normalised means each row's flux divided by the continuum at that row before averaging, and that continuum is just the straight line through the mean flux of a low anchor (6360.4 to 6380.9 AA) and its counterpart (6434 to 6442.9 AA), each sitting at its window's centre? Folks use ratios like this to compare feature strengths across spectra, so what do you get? 1.02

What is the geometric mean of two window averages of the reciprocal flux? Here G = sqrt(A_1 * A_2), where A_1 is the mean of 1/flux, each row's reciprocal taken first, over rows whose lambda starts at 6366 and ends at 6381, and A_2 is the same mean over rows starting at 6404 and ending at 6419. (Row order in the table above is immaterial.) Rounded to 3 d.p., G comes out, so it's 0.185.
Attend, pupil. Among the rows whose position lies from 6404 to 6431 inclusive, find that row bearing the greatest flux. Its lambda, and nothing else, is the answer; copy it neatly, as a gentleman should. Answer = 6426.61 AA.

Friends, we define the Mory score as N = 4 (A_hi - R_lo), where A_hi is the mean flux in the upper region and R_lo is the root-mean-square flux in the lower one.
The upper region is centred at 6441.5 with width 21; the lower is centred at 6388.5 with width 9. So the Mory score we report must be 0.2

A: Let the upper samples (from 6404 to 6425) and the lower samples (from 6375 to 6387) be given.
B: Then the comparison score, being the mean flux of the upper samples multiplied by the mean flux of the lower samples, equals 29.5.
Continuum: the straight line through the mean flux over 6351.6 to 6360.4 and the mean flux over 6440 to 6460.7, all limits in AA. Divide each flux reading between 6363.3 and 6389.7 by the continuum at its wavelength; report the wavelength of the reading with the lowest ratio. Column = 6388.25 AA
